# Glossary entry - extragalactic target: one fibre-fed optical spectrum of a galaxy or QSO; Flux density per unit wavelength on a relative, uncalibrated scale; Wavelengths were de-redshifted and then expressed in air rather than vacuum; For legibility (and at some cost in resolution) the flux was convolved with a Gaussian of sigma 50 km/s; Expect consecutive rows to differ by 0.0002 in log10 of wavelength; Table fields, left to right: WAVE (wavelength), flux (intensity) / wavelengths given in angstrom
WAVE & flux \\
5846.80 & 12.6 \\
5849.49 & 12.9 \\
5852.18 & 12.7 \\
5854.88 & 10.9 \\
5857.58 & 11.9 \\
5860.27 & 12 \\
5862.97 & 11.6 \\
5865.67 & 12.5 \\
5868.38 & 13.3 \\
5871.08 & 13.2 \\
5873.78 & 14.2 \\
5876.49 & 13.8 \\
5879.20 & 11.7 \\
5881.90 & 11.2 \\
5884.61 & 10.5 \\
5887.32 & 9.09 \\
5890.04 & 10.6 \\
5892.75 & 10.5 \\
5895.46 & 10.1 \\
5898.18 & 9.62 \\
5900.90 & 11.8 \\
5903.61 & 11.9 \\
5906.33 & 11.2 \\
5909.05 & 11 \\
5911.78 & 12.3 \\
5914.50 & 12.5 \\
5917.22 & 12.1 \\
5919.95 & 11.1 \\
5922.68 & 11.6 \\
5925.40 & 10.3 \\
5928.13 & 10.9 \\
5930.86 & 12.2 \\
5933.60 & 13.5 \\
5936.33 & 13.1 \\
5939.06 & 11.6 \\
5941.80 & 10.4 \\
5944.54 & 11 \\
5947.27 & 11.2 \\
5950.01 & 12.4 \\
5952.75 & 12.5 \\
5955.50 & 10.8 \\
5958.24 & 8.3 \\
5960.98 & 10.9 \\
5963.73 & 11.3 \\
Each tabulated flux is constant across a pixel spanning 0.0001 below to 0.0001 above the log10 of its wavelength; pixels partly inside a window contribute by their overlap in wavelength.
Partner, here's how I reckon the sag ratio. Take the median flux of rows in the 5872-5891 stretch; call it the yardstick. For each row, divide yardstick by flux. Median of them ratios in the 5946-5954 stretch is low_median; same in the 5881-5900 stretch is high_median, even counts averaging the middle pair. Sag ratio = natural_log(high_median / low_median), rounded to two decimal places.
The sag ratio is 0.17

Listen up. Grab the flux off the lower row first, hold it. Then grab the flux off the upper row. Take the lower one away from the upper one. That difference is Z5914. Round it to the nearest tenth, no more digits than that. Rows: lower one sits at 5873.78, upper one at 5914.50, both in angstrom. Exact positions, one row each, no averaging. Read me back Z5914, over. -1.7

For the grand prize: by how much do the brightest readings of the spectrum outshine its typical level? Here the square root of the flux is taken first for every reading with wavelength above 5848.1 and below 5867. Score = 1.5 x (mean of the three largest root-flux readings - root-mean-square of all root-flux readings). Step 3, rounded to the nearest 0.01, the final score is 0.13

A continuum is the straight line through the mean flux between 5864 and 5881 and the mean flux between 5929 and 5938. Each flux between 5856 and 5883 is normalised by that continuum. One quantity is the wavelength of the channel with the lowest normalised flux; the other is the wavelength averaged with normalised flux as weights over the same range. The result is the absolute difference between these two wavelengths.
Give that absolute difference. 12.1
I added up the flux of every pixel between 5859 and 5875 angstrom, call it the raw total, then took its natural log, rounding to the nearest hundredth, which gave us 4.34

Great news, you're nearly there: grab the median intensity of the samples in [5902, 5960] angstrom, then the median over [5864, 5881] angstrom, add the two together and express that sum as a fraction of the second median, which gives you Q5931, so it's 1.88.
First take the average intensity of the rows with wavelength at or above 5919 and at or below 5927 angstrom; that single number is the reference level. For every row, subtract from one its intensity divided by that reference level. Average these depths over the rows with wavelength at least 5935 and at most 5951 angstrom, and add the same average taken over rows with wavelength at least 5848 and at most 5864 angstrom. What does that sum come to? -0.15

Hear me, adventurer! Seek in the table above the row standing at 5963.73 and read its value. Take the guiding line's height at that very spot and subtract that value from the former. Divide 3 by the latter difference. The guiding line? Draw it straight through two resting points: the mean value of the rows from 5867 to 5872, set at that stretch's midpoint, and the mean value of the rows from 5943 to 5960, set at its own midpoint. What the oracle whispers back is -5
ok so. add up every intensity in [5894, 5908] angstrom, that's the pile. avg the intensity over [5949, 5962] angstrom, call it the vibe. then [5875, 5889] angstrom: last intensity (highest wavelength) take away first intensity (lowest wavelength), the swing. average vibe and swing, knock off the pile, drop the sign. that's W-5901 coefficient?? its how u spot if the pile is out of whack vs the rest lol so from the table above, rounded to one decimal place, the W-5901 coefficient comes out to 51.5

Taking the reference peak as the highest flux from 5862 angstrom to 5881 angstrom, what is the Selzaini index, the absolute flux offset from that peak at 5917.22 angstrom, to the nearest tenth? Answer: 2.1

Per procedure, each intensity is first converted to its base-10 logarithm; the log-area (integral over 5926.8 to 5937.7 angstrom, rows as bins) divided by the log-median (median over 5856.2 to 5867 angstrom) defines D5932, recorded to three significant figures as 11.1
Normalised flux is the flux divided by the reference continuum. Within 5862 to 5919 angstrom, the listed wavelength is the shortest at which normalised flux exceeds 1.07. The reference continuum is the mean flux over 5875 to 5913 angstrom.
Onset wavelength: 5865.67 angstrom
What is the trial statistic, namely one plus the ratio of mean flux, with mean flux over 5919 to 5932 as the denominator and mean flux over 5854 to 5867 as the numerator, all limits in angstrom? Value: 2.05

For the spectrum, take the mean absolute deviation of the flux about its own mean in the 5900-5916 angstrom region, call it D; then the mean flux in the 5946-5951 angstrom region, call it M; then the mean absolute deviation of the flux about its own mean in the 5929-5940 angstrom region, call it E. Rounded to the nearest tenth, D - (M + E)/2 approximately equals -5.8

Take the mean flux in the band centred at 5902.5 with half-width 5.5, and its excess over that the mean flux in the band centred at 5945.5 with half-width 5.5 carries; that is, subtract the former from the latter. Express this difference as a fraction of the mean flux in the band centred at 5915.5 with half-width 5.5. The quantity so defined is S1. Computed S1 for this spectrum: 0.01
